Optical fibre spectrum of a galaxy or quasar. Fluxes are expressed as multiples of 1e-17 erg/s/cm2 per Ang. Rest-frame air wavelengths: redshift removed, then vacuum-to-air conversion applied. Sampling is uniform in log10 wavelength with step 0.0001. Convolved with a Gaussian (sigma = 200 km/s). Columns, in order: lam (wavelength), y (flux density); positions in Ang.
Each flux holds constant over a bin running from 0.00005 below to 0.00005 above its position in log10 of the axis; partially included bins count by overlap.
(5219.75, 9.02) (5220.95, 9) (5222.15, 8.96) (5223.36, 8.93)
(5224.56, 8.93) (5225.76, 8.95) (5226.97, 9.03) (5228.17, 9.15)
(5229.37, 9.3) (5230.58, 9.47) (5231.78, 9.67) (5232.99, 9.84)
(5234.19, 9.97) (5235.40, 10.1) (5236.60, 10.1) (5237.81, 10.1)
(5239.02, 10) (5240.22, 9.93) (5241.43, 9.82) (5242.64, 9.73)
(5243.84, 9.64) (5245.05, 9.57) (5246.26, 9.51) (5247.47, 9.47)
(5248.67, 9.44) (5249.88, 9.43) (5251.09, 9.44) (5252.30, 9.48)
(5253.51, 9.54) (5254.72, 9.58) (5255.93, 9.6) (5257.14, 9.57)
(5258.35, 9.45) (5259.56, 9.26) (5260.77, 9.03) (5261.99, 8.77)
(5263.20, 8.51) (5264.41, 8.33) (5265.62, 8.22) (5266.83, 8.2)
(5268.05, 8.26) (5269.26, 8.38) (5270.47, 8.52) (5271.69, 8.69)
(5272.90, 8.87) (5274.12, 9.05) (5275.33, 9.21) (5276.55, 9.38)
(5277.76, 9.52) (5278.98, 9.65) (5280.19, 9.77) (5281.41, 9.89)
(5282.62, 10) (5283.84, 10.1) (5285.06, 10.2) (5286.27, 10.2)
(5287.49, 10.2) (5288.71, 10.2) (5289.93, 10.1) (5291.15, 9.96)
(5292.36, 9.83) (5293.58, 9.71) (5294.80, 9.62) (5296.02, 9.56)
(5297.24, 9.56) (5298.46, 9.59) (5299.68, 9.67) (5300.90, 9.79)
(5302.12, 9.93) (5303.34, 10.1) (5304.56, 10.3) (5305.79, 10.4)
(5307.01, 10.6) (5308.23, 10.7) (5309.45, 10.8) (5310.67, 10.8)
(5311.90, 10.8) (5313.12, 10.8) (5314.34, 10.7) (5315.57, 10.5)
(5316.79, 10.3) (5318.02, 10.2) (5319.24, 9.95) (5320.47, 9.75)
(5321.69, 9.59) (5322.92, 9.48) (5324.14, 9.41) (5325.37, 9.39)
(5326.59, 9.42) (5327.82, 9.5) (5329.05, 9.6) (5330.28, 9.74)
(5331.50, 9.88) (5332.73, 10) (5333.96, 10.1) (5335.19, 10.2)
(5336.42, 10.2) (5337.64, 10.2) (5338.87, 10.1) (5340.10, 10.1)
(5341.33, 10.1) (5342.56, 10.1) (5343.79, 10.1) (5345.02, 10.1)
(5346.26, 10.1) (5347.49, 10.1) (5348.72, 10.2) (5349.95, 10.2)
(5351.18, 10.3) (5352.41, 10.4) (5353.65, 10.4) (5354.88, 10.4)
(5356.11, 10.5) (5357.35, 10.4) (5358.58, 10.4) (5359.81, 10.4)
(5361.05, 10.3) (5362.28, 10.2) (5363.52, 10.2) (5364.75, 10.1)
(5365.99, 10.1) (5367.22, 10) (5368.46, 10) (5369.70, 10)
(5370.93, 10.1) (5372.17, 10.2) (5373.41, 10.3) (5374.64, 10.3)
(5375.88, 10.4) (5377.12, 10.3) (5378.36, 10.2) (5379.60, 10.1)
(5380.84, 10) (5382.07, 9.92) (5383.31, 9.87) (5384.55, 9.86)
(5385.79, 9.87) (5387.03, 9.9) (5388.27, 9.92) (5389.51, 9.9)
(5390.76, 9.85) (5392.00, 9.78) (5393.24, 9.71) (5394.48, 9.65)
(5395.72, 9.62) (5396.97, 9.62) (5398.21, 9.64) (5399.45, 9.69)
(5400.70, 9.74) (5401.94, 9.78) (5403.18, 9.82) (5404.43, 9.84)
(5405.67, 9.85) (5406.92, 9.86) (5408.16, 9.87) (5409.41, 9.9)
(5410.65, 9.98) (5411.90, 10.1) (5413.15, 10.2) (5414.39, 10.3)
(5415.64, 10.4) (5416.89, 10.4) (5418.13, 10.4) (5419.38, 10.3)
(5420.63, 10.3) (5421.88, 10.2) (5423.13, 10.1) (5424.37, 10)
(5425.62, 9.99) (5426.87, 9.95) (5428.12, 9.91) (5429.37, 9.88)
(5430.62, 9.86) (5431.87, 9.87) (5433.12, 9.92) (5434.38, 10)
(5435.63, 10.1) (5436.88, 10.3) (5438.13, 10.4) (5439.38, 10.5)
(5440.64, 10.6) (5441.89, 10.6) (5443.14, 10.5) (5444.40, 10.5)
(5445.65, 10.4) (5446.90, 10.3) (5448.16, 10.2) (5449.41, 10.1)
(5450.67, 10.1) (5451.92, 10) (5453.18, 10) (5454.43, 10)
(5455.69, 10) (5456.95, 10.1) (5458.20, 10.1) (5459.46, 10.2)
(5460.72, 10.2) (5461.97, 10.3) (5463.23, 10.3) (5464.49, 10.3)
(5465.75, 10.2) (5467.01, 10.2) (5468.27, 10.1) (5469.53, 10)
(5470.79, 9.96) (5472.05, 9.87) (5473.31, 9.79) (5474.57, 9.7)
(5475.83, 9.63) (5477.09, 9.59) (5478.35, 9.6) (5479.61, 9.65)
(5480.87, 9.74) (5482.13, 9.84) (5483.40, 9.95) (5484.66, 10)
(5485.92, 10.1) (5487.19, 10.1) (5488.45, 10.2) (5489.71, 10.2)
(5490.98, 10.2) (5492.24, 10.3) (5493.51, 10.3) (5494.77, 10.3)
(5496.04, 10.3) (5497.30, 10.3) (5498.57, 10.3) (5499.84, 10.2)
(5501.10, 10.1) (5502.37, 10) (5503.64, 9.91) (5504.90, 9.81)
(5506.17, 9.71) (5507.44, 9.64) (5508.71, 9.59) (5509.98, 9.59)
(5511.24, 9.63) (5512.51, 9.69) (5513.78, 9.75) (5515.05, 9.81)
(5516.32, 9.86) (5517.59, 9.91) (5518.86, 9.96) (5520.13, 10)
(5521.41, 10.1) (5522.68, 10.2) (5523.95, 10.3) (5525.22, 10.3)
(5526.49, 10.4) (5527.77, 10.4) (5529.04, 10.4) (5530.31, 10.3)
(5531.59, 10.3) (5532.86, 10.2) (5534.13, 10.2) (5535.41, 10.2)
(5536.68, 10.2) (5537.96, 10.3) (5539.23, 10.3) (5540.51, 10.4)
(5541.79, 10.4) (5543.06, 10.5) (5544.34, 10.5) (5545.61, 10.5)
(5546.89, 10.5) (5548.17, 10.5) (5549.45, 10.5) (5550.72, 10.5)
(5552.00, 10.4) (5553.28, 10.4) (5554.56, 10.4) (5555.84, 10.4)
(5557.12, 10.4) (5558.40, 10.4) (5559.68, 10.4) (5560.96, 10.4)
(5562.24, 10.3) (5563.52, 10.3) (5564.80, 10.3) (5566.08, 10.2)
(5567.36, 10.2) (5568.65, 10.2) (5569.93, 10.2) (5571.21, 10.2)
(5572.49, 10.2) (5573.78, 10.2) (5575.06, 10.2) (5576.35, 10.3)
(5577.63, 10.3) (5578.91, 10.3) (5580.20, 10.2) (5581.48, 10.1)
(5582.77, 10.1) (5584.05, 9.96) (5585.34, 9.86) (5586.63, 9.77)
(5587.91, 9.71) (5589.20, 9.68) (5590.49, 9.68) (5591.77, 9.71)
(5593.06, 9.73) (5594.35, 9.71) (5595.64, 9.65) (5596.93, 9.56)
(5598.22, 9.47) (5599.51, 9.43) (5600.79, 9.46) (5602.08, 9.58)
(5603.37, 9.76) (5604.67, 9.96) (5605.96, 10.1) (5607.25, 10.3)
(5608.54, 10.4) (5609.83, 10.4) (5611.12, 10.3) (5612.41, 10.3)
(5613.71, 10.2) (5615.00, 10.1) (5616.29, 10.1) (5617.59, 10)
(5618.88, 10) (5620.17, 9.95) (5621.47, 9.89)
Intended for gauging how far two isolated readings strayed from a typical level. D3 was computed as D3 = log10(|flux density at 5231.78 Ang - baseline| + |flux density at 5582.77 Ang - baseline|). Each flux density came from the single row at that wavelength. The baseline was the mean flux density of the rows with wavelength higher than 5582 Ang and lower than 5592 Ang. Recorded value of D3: -0.37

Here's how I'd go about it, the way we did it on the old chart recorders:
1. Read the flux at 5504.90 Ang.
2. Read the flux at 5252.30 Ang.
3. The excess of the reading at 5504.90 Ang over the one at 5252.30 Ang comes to 0.33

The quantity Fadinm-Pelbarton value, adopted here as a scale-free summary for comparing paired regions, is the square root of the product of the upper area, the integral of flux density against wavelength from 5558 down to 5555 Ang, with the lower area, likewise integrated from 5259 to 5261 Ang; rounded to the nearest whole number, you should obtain 24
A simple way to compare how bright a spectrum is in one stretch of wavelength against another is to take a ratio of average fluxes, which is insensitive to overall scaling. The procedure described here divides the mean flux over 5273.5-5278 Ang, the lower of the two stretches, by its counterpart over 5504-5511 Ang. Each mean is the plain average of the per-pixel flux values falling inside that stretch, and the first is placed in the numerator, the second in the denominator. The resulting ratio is 0.96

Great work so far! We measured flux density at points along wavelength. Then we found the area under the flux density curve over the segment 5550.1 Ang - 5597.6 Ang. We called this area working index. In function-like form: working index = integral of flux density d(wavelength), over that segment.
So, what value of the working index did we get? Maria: 481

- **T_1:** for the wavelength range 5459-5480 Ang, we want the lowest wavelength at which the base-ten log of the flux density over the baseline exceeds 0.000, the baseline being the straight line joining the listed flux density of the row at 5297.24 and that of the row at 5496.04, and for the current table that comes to 5459.46 Ang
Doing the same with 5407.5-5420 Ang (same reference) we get 5411.90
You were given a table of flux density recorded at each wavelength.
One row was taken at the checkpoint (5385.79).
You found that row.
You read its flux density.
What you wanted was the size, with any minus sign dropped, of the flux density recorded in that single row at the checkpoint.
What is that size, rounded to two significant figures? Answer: 9.9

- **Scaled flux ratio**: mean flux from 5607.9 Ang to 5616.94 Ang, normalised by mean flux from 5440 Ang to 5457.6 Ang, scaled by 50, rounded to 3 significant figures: 50.1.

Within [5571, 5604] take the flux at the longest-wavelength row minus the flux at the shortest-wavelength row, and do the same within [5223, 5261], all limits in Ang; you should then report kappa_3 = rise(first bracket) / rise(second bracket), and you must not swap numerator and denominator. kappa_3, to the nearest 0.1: -4.4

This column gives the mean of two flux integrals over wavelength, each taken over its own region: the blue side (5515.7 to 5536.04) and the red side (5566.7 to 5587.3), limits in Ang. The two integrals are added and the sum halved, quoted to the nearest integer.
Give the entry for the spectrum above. 208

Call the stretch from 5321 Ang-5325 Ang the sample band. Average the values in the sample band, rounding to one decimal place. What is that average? 9.5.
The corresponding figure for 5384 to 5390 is 9.9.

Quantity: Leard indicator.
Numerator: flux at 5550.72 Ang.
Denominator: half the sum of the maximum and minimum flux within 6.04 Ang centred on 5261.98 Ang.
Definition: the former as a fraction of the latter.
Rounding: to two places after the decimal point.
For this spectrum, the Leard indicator 1.19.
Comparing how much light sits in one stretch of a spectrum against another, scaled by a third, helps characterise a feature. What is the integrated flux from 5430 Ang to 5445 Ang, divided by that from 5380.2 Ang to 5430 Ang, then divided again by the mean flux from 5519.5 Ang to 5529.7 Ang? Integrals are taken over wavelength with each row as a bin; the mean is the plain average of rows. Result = 0.03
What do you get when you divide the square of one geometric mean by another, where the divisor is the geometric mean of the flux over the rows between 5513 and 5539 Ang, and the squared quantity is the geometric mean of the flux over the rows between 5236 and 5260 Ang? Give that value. 9.1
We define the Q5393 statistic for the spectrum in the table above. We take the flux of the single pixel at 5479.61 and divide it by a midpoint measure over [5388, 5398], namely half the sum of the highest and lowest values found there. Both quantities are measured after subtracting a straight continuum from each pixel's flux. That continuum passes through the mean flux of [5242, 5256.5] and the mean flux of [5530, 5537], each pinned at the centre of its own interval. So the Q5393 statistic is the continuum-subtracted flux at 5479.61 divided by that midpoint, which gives 3.8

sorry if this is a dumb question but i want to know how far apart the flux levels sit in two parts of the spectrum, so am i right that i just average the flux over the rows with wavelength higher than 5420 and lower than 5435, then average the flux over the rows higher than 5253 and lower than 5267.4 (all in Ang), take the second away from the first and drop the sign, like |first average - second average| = 0.99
